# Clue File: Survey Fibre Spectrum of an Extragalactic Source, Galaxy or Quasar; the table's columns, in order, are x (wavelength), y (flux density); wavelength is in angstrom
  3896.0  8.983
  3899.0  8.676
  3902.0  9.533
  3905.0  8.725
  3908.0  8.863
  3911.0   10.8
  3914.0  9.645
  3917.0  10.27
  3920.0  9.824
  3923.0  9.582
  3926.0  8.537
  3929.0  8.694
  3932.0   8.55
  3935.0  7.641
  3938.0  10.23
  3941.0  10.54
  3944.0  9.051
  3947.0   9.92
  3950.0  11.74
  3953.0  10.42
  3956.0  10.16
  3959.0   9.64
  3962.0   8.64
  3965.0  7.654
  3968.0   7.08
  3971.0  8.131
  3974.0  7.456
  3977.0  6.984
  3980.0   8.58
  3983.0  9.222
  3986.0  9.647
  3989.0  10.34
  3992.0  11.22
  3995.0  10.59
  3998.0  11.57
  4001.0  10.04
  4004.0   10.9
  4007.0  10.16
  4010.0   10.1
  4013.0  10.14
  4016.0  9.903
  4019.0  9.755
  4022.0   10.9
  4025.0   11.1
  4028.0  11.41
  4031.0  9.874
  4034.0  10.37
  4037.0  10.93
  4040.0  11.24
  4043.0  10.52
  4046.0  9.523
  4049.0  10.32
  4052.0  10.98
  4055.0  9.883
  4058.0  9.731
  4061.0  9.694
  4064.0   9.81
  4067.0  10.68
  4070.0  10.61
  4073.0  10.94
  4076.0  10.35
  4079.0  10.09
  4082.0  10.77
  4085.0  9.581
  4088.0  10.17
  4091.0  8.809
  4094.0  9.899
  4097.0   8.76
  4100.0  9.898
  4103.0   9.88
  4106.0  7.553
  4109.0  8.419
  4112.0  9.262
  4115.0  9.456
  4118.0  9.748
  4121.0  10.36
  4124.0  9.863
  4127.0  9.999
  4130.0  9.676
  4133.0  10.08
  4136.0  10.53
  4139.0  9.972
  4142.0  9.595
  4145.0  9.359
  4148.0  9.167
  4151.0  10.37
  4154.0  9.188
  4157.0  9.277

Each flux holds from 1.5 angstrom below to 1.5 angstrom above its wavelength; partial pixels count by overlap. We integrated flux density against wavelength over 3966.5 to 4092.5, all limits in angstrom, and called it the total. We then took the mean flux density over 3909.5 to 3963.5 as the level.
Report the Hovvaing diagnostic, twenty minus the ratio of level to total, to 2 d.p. 19.99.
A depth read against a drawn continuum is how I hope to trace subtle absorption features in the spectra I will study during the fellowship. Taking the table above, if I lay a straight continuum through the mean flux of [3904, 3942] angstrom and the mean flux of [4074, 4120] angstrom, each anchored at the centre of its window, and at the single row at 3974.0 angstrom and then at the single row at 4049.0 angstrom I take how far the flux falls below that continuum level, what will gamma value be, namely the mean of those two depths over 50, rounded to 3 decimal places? 0.011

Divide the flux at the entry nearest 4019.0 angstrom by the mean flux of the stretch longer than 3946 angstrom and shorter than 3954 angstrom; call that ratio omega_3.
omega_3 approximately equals 0.91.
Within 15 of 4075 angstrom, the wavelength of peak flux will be 4073.0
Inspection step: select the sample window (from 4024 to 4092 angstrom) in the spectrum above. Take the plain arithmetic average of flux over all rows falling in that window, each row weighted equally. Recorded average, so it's 10.3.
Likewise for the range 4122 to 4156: 9.8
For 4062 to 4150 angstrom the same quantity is 9.8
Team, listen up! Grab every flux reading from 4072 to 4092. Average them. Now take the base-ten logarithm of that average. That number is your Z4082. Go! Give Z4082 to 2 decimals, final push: 1.00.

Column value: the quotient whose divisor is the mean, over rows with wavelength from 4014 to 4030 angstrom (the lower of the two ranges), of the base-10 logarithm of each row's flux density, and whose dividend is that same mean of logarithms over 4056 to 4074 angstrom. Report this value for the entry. 0.99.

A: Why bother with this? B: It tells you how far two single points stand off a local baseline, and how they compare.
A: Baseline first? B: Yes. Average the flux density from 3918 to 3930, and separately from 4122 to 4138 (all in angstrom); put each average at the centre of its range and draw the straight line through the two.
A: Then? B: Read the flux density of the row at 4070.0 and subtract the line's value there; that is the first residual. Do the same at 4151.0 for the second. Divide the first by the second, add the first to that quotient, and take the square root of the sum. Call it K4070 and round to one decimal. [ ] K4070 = 2.0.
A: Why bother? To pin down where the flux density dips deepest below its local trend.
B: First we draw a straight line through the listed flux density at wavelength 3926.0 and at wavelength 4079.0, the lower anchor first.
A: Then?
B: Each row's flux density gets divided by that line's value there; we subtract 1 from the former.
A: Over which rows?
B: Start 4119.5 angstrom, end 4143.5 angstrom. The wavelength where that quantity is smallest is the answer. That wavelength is 4142.0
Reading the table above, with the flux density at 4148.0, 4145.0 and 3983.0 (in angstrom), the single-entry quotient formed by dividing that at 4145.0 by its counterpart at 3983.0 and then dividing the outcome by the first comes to 0.11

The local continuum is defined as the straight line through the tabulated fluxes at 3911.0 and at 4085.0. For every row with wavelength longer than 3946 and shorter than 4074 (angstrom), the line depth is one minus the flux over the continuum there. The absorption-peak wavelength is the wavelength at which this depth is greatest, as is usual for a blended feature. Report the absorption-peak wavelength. 3977.0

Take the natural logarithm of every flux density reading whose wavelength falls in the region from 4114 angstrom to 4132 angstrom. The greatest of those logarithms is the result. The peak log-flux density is 2.34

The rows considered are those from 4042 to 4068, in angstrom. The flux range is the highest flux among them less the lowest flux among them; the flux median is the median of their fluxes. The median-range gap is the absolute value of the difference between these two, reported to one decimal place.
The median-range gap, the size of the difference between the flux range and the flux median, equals 8.4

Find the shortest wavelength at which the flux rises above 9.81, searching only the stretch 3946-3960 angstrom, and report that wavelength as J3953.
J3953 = 3947.0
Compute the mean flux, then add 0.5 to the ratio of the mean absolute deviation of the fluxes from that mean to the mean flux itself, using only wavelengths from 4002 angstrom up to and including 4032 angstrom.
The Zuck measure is 0.550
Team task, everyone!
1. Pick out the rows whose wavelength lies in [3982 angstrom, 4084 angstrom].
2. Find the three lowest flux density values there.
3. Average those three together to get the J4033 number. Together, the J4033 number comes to 9.5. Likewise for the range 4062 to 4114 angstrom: 8.2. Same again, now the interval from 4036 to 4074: 9.6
